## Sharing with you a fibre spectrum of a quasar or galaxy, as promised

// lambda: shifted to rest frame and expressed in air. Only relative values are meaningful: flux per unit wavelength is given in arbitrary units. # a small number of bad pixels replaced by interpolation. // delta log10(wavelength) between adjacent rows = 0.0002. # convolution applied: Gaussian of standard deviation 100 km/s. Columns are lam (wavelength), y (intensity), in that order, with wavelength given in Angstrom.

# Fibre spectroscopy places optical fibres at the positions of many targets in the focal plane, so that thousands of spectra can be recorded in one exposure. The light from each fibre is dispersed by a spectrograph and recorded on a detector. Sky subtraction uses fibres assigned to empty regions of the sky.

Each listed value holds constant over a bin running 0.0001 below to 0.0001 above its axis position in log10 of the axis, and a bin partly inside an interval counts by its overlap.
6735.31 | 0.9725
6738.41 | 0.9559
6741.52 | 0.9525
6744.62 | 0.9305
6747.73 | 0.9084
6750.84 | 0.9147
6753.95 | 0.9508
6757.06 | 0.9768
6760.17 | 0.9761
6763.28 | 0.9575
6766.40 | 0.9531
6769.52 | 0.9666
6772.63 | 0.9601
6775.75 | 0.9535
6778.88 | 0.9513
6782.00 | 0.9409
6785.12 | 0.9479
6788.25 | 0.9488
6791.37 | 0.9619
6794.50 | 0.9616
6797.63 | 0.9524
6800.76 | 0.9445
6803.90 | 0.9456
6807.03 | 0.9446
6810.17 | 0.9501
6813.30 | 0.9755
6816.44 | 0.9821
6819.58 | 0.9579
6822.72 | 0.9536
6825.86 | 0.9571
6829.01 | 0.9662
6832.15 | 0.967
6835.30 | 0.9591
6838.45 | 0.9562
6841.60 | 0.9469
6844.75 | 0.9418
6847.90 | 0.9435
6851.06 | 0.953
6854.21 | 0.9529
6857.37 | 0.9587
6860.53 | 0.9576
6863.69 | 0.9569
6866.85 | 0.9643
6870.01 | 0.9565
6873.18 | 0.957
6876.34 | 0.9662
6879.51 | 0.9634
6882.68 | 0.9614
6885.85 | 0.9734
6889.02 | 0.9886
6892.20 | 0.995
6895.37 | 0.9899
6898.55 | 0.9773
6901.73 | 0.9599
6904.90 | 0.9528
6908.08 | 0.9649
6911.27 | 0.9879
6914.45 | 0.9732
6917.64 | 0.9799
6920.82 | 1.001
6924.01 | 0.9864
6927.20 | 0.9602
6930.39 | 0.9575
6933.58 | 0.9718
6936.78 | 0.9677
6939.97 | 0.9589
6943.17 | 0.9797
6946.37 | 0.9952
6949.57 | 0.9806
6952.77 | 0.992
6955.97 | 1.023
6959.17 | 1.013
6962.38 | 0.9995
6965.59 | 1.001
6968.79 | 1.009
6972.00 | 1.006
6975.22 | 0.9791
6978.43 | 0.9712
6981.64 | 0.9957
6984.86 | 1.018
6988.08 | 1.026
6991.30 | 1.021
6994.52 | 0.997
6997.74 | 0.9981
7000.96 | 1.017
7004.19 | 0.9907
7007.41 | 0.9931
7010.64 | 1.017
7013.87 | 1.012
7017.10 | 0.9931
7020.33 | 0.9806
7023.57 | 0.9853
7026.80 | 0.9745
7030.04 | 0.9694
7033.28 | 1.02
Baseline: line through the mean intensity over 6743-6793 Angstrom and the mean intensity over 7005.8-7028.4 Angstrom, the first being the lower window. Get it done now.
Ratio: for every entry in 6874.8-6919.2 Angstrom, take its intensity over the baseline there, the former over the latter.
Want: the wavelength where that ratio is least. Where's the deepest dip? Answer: 6904.90 Angstrom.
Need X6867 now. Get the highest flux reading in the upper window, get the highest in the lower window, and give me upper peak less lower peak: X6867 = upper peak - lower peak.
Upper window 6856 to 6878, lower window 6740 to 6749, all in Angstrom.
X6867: 0.014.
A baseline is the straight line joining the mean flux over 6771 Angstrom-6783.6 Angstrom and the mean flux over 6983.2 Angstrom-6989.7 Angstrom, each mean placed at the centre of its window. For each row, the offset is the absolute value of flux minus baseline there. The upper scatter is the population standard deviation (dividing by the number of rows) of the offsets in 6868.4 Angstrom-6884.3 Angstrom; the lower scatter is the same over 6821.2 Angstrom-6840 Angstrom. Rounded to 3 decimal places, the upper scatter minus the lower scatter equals -0.002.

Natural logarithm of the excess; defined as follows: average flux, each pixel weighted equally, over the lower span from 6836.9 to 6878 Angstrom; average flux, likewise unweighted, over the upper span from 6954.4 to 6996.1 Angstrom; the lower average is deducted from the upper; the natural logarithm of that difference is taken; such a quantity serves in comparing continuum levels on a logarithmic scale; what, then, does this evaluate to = -3.0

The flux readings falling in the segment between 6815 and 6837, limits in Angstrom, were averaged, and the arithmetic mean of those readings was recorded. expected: 0.96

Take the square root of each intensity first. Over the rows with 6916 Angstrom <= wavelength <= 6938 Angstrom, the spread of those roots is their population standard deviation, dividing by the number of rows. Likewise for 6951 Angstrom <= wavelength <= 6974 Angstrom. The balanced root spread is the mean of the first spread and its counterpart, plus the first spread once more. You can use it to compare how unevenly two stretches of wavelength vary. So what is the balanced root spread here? 0.0131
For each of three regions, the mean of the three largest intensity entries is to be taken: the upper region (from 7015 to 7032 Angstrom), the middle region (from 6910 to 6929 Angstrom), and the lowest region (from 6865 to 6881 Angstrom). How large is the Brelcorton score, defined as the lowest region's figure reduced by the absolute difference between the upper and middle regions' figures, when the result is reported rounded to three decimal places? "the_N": 0.959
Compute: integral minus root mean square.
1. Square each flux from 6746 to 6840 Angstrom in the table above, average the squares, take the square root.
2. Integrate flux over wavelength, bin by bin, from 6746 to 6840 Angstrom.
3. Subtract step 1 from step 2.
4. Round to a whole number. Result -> 89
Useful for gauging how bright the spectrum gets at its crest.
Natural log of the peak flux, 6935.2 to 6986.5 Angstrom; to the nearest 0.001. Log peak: 0.023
